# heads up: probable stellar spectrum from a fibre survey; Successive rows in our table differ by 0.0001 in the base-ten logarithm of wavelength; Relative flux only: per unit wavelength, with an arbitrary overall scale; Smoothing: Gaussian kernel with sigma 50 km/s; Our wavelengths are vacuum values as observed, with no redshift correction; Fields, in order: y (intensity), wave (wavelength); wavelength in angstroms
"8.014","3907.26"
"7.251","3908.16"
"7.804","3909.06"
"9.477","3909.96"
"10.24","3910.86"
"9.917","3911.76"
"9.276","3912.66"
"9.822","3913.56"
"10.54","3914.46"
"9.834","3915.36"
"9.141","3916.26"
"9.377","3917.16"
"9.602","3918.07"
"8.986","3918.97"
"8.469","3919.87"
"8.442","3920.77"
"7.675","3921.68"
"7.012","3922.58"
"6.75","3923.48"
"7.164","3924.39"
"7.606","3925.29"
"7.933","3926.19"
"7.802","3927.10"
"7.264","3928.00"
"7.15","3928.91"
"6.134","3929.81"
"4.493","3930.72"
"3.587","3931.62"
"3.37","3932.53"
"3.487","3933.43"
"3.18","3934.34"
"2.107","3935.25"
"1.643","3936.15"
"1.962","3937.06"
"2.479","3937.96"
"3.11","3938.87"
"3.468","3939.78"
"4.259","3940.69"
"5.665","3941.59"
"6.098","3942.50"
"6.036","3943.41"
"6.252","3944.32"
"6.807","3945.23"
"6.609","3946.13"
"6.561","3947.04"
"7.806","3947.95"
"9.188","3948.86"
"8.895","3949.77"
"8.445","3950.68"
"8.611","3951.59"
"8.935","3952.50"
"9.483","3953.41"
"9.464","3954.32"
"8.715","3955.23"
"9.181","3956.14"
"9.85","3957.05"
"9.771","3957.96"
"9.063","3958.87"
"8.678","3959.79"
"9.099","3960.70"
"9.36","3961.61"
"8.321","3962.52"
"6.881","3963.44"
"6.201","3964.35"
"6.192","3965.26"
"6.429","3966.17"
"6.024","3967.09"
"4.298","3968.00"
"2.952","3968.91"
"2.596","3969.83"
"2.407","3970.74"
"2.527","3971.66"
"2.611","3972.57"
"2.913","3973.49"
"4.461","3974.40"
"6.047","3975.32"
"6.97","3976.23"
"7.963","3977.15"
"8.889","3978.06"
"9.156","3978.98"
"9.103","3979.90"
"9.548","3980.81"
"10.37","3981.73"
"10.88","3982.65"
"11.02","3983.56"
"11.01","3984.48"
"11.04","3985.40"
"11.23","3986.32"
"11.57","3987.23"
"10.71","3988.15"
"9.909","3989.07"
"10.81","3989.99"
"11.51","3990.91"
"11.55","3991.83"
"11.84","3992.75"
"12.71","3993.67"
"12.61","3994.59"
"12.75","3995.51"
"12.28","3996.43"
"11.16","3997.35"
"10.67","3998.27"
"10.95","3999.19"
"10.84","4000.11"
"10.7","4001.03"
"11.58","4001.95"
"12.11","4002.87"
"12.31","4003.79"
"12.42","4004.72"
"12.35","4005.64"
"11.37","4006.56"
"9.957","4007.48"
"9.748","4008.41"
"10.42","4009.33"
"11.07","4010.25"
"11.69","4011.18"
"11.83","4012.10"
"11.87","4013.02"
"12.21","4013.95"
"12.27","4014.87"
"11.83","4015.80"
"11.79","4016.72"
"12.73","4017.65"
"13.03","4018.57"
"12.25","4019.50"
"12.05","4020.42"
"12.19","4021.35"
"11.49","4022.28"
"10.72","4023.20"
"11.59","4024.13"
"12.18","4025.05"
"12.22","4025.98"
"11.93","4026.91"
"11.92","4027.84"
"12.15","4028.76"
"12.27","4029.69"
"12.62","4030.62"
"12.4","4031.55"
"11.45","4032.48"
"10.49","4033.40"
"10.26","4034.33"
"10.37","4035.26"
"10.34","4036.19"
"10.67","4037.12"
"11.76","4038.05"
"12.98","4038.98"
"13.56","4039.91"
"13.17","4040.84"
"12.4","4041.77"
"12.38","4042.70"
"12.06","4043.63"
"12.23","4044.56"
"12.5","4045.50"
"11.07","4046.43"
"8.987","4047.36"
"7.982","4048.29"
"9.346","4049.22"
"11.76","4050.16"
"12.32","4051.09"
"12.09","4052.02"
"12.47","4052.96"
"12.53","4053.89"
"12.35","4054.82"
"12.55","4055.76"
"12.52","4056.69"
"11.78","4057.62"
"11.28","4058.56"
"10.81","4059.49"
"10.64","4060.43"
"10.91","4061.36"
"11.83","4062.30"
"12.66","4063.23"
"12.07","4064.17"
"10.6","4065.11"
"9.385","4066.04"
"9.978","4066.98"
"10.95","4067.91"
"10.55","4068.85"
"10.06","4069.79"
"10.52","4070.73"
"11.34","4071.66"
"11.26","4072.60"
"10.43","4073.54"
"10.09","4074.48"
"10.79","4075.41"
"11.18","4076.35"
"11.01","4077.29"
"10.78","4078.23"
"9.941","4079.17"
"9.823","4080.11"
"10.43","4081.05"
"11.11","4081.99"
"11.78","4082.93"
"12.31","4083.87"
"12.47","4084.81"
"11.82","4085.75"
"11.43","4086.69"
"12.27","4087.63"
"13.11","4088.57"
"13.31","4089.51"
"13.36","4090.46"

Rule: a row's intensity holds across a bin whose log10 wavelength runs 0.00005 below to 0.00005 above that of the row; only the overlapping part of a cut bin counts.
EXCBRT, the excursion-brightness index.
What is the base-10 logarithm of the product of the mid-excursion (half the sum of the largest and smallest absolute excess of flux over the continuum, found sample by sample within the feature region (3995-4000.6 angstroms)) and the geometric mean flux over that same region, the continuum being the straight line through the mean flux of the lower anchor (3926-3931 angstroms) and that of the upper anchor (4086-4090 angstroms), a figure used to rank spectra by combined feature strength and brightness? 1.45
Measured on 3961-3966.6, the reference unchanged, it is 0.90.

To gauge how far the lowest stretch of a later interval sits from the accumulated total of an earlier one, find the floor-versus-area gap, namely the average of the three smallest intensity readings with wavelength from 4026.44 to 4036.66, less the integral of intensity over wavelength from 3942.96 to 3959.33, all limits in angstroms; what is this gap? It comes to -126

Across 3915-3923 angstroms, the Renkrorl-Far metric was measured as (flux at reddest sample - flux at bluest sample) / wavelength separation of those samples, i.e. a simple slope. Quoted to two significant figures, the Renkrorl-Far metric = -0.39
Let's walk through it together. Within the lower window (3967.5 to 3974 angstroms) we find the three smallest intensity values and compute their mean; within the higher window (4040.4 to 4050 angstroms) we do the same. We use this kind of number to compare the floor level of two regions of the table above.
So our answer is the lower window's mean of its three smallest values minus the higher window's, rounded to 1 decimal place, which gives -6.3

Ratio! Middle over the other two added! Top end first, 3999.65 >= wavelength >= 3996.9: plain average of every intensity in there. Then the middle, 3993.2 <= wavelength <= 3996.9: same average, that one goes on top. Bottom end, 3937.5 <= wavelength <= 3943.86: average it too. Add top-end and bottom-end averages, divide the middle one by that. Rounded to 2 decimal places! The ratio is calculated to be 0.82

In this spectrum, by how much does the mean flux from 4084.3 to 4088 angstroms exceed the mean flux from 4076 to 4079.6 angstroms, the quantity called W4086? 1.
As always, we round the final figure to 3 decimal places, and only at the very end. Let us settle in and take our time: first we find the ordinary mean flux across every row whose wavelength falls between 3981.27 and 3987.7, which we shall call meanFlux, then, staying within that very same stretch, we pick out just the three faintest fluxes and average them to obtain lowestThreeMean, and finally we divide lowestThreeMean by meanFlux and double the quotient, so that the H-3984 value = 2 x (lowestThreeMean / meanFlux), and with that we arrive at 1.952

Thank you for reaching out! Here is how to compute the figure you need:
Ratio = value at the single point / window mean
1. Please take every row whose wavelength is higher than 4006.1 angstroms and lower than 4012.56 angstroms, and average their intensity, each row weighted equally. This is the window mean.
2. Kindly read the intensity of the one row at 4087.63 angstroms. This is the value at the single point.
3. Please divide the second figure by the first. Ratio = 1.1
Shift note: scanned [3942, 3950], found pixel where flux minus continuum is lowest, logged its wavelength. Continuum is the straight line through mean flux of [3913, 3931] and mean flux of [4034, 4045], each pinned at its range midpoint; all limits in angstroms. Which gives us 3943.41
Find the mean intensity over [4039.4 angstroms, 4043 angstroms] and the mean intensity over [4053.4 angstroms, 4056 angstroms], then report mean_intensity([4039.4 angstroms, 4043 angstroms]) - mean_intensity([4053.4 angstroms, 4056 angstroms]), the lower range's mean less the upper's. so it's 0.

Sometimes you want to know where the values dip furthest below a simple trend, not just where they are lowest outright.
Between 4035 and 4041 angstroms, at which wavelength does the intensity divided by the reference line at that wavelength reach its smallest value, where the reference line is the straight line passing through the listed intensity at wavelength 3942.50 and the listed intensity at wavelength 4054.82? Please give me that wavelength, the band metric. 4036.19 angstroms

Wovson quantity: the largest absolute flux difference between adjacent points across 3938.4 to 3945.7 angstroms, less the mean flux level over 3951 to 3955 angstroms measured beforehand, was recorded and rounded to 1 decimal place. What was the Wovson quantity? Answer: -7.7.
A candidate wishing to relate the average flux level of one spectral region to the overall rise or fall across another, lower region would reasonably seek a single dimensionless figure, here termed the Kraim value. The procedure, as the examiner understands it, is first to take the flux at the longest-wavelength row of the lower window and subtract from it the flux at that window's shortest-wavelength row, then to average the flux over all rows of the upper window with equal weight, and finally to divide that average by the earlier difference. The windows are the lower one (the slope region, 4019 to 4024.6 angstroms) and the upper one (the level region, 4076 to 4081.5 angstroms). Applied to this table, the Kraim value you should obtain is -16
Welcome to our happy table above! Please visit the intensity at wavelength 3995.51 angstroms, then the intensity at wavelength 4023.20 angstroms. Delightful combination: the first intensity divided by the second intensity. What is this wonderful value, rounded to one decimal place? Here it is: 1.2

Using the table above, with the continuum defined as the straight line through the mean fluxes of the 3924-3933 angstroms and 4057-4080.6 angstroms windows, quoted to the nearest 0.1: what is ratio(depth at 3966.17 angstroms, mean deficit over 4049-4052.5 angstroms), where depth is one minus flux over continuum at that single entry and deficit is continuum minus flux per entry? -0.1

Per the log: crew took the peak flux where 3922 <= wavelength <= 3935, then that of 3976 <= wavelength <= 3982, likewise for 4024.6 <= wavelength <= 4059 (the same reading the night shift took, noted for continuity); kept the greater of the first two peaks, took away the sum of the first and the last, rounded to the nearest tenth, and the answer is -11.1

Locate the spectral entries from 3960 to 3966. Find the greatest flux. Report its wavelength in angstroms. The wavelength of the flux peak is 3961.61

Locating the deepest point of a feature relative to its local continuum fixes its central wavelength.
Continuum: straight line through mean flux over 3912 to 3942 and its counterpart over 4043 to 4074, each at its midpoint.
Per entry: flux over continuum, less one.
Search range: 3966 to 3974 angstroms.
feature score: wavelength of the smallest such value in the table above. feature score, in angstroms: 3970.74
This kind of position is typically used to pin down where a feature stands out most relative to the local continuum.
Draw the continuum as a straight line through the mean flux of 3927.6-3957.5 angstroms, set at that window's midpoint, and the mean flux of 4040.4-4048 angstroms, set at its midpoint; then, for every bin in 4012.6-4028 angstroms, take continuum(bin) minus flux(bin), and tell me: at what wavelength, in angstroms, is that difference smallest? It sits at 4018.57 angstroms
